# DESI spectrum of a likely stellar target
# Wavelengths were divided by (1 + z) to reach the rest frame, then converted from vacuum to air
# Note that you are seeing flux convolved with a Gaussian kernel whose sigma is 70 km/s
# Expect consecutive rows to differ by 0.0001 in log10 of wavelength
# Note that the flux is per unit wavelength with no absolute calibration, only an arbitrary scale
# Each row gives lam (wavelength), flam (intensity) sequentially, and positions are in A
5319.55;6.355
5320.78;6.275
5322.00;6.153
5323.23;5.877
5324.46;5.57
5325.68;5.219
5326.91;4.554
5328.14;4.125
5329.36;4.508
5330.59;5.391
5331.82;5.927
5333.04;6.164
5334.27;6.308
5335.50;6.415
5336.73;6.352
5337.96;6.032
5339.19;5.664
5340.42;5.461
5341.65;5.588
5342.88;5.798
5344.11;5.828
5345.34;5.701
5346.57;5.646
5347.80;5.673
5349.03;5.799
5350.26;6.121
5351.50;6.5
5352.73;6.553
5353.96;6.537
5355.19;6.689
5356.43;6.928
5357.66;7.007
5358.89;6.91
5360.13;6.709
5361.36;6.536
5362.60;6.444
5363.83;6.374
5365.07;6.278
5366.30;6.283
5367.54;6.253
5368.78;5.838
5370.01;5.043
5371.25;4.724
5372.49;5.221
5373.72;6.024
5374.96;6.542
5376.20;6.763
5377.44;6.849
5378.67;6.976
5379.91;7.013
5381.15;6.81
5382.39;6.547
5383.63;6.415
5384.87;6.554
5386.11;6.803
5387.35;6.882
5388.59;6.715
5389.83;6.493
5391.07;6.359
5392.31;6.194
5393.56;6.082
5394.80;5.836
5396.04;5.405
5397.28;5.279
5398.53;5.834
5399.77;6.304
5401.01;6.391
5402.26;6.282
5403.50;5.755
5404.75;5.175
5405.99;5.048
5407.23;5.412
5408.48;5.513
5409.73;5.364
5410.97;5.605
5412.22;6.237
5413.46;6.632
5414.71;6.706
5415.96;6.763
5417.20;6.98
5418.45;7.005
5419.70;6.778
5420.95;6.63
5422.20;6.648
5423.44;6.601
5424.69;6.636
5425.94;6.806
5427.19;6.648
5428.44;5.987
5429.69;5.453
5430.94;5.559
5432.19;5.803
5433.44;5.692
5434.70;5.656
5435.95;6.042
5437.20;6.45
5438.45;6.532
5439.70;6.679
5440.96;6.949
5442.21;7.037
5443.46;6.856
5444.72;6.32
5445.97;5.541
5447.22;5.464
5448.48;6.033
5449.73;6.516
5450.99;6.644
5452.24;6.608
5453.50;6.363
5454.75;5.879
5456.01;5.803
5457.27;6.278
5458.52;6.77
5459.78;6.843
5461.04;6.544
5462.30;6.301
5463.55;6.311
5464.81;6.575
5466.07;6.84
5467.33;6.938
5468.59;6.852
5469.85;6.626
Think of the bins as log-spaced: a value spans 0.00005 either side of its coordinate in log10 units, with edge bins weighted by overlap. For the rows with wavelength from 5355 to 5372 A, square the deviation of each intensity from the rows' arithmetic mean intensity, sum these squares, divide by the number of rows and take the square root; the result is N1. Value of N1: 0.65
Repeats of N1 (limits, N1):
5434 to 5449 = 0.53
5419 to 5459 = 0.48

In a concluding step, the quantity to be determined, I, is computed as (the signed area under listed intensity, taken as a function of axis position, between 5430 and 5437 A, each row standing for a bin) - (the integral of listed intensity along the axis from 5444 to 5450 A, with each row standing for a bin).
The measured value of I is 5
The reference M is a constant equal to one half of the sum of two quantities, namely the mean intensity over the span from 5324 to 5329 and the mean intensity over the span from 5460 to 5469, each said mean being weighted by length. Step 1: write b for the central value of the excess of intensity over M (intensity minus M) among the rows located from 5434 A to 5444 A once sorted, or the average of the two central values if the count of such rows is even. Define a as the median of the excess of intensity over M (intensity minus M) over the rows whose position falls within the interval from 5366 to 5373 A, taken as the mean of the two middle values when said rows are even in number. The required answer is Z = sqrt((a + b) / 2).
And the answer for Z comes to 0.58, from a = -0.2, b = 0.88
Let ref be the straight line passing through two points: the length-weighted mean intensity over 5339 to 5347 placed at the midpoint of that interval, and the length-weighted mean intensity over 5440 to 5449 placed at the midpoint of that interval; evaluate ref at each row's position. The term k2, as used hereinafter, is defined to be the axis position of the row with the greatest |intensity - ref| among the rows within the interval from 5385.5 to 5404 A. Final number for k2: 5387.35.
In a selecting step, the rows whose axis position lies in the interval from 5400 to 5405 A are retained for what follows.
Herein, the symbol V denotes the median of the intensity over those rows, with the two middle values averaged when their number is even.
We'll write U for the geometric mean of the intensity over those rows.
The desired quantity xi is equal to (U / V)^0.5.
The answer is 0.99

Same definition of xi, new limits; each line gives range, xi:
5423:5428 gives 1.00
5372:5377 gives 0.99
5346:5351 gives 1.01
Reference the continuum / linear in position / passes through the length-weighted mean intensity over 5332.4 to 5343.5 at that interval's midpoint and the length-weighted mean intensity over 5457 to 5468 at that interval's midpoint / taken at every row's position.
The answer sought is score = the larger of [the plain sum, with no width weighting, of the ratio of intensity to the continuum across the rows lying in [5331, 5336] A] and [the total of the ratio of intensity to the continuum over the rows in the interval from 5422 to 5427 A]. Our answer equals 4.17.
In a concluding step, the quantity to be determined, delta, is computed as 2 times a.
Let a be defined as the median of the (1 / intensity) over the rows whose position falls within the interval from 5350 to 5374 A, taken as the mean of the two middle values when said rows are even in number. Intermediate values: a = 0.156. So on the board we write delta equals 0.312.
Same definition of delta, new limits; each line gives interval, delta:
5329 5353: 0.344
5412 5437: 0.302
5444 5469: 0.311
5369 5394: 0.306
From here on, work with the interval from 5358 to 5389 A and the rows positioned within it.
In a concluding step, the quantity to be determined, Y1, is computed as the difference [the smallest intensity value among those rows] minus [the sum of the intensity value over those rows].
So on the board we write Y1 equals -155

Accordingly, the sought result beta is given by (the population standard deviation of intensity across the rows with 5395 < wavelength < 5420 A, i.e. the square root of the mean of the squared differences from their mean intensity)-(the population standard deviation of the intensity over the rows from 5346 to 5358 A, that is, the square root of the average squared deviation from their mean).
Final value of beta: 0.16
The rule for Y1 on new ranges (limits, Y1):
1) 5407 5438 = -150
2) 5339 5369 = -150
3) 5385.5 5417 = -146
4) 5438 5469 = -156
